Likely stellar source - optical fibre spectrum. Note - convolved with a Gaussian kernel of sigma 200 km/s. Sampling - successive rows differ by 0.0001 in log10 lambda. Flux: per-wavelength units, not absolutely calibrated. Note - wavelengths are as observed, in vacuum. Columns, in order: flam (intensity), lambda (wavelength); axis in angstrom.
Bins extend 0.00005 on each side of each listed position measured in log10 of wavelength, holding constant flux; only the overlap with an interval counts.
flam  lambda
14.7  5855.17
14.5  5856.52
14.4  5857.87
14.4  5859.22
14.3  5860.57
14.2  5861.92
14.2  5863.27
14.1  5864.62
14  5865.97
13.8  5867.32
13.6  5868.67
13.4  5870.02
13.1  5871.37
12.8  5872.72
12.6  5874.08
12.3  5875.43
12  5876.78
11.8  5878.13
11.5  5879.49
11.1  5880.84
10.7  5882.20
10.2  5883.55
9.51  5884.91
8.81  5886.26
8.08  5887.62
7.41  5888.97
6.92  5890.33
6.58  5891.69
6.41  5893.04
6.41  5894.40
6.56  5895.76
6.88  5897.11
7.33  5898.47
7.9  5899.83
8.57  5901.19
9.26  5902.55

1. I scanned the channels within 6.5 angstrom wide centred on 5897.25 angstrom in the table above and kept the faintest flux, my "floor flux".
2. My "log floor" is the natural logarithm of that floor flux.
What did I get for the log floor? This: 1.86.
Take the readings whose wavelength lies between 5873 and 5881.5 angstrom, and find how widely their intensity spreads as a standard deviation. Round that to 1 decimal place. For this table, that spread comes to 0.5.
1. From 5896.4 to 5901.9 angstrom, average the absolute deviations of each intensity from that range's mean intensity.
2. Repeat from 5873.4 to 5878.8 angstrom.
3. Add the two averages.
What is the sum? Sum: 0.84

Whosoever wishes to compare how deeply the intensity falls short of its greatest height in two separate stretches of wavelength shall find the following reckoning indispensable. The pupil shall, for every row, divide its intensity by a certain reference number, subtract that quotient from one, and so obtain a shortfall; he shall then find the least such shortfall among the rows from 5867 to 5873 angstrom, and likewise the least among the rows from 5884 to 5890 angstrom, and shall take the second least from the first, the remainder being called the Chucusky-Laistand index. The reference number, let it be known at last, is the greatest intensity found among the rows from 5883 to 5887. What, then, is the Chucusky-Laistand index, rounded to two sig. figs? -0.42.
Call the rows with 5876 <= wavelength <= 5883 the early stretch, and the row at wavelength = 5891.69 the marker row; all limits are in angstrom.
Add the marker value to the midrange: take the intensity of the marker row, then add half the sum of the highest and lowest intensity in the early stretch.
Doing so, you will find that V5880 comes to 18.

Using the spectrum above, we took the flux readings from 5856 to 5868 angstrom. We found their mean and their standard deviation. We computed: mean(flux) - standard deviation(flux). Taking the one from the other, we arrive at 14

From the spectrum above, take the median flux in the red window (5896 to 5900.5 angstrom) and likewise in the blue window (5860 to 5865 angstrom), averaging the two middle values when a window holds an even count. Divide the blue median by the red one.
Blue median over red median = 1.94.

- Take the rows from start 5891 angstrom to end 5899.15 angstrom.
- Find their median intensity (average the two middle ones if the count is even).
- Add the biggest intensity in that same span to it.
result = 14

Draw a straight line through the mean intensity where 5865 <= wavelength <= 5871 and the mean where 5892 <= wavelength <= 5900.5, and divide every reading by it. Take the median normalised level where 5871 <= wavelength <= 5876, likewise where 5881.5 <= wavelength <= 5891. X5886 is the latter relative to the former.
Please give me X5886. 0.92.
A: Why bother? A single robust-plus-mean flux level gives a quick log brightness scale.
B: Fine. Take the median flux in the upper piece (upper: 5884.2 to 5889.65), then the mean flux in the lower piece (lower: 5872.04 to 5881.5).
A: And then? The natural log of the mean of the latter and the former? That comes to 2.33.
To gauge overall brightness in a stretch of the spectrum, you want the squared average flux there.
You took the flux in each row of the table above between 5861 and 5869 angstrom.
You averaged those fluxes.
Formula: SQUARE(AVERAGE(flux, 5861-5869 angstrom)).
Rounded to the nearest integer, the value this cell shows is 196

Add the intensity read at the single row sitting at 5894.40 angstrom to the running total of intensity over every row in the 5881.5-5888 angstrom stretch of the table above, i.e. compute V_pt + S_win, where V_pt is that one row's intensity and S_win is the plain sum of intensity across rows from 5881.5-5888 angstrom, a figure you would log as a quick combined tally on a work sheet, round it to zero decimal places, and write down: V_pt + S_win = 54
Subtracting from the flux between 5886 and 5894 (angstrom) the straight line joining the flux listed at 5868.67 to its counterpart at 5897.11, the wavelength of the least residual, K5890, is 5891.69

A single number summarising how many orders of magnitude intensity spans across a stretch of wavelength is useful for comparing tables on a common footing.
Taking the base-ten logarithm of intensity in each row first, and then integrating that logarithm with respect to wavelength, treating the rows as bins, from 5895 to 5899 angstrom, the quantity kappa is 3.4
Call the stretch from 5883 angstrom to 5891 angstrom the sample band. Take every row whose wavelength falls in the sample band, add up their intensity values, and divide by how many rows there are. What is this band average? 8.5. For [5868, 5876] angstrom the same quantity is 13.0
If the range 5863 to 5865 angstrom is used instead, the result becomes 14.1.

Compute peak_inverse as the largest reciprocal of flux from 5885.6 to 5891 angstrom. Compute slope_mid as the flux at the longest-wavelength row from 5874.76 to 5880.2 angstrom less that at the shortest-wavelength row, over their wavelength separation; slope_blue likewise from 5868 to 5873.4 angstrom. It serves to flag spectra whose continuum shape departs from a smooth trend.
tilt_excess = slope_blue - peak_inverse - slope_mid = -0.145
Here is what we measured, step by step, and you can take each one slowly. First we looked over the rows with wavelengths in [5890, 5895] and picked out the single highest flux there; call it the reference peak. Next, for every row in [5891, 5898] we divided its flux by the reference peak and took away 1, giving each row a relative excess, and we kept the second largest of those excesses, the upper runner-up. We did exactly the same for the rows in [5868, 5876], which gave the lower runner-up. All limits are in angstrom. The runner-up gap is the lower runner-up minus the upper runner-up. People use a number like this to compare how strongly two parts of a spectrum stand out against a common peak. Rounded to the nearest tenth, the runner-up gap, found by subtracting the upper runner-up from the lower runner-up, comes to 1.0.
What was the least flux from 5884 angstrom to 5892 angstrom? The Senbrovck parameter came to 6.58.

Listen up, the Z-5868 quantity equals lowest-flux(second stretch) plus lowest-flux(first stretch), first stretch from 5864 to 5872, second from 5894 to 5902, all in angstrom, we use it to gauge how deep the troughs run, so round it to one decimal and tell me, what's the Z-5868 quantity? 19.5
